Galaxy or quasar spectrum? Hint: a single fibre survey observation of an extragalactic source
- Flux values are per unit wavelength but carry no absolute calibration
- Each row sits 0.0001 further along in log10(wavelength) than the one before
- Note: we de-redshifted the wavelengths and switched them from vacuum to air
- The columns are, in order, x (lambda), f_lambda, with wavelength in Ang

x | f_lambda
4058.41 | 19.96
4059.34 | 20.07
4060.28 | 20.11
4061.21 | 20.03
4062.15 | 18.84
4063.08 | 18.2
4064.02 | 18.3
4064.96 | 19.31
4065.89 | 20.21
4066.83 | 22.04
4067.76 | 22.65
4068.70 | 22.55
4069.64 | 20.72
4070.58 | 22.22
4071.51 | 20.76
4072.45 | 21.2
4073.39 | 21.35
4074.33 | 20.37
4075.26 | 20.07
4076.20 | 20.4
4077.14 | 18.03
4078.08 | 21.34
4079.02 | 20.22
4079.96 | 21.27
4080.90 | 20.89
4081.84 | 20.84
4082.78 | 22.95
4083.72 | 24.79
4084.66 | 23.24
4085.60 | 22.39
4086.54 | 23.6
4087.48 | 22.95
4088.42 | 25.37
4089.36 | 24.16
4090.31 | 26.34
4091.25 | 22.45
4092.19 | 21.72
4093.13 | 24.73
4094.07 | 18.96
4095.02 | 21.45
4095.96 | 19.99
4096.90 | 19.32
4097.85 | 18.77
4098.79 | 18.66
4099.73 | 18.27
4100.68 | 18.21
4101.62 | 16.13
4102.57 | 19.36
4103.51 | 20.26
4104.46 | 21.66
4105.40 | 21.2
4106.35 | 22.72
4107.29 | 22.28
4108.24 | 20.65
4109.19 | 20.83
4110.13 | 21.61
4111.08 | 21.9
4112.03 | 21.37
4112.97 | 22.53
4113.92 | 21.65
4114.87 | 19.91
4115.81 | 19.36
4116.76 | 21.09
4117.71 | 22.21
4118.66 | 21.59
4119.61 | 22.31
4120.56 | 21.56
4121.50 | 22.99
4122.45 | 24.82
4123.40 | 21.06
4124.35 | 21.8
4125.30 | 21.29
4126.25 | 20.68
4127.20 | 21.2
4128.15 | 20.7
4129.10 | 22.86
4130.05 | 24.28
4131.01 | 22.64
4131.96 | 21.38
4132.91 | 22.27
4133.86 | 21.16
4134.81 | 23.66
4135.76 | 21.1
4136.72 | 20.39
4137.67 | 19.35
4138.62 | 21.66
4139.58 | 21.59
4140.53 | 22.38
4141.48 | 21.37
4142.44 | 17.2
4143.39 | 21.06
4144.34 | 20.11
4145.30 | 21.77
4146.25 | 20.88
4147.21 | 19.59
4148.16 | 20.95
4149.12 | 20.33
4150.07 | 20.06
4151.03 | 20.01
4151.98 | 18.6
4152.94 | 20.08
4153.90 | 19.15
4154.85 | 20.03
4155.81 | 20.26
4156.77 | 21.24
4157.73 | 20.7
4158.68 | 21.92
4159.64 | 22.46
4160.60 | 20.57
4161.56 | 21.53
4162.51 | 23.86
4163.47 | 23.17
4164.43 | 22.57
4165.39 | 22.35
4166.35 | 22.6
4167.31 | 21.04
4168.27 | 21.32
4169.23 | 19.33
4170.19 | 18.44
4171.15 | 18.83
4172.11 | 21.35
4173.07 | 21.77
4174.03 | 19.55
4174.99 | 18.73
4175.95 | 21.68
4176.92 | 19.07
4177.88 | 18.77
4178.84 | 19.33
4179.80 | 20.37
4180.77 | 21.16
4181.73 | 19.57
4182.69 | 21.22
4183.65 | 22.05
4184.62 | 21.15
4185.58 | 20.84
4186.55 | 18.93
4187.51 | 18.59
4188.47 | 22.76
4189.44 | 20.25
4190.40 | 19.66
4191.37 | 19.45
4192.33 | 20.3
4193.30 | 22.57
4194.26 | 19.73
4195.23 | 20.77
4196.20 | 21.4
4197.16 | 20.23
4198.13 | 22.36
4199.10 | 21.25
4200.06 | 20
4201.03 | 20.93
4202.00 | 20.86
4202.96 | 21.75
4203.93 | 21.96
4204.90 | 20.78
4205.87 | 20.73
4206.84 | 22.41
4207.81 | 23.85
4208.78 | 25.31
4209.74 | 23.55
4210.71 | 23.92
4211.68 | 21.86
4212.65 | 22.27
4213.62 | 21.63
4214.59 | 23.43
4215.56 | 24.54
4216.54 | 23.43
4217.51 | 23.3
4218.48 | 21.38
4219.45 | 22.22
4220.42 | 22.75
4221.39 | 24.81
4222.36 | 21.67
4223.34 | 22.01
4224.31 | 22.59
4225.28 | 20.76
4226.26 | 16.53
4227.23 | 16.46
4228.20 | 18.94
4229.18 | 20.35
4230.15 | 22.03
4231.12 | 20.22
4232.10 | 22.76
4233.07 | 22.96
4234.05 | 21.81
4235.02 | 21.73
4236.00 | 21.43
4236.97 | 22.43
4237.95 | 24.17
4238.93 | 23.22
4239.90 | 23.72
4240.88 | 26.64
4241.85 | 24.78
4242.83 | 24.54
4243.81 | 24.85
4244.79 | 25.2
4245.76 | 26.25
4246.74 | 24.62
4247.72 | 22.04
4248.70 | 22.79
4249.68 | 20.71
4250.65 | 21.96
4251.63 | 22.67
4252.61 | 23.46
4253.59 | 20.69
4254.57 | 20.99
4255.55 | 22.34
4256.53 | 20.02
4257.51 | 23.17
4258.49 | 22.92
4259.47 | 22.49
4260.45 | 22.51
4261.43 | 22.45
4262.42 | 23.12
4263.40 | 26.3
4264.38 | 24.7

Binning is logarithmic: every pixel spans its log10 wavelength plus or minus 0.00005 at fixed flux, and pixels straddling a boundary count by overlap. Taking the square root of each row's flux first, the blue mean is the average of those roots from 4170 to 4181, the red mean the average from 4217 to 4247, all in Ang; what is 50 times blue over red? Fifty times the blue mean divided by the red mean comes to 47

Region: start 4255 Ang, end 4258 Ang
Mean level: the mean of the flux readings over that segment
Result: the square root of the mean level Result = 4.67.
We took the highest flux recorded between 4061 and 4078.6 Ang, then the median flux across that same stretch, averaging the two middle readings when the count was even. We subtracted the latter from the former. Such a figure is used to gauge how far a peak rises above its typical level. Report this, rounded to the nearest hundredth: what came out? 2.25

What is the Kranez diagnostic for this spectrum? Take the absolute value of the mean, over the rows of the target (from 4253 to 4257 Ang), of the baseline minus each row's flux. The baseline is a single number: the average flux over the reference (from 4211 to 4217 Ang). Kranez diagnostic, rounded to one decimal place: 1.8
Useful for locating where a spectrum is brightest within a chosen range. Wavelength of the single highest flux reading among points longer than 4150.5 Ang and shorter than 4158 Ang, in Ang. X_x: 4156.77 Ang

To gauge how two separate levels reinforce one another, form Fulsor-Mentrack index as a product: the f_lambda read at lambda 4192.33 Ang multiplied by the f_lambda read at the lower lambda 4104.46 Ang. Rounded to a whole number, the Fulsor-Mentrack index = 440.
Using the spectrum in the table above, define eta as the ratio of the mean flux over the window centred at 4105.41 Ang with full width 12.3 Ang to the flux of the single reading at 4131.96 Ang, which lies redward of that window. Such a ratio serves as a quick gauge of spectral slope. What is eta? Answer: 0.95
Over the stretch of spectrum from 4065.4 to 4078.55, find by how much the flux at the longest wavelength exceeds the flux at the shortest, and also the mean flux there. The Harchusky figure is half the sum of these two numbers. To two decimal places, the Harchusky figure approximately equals 11.06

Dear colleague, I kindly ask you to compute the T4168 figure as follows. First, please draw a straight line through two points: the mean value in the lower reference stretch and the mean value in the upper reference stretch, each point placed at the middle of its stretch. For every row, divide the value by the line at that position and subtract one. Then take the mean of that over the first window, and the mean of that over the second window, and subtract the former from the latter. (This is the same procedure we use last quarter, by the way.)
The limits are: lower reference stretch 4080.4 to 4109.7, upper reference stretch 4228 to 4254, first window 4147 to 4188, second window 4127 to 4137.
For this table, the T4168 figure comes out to 0.08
